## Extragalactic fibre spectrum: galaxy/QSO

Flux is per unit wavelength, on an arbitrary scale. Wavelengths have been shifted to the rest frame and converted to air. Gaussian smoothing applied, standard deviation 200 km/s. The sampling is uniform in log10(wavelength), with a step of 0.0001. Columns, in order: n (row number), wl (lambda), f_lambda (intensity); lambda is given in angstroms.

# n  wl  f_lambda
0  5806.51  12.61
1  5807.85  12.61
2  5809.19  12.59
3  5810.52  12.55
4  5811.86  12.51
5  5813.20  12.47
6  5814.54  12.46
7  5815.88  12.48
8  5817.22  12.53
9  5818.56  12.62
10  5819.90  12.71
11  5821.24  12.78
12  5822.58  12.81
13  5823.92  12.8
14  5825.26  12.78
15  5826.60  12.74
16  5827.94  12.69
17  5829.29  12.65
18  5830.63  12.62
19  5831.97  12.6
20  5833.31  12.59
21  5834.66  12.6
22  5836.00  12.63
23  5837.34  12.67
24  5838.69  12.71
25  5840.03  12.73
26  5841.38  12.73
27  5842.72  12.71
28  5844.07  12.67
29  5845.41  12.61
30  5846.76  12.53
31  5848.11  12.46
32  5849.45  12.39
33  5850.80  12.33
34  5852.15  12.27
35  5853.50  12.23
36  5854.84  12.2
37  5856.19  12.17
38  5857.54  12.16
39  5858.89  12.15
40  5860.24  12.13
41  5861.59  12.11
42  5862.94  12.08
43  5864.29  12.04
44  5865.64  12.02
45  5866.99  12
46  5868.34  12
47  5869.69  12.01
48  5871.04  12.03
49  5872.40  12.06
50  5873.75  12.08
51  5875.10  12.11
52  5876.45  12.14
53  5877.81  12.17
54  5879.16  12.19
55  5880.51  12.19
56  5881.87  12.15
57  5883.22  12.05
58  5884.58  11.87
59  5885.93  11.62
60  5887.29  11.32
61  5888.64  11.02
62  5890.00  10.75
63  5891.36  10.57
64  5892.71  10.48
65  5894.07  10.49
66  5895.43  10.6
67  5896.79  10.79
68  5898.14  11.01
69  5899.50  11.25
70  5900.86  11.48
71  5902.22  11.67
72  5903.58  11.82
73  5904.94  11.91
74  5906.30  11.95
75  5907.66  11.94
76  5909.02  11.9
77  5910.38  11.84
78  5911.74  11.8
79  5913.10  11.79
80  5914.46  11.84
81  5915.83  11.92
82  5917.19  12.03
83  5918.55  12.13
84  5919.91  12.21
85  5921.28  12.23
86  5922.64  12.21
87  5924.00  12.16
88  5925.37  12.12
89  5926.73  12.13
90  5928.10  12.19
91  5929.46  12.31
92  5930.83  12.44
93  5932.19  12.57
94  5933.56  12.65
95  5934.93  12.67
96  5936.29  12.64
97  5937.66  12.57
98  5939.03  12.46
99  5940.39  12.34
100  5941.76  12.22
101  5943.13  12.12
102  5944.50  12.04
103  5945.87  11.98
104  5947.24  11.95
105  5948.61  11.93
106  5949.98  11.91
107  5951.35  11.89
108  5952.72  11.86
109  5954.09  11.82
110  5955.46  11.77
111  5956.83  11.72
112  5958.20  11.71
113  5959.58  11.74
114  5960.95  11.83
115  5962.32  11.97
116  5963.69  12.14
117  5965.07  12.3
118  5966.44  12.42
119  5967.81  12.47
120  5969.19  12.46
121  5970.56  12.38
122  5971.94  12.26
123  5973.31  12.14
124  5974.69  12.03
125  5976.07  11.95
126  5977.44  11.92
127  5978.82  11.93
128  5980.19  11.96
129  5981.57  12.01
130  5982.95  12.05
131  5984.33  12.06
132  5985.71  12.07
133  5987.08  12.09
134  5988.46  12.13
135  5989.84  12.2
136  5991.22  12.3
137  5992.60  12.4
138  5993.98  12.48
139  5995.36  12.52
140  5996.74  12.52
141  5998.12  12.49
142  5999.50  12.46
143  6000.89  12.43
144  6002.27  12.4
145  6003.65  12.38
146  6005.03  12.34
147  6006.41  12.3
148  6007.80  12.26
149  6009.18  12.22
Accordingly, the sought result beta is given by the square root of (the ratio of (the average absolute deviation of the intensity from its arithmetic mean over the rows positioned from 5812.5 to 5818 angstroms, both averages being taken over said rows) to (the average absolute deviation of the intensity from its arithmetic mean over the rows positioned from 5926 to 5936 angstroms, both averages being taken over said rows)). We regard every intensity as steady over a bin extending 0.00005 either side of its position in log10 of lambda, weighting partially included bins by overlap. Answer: 0.35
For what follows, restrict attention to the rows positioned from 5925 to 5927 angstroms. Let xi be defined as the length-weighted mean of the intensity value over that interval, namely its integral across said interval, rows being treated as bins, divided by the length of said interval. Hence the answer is 12.2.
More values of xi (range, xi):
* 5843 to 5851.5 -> 12.5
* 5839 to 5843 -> 12.7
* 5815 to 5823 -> 12.6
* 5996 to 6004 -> 12.4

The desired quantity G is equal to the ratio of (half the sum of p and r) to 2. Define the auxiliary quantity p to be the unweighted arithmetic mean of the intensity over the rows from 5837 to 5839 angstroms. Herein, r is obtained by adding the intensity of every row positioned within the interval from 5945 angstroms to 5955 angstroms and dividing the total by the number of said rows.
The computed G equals 6.15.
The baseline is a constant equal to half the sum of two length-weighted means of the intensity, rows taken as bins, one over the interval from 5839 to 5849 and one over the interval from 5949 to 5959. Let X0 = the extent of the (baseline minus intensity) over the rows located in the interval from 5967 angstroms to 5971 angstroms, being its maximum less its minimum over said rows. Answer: 0.09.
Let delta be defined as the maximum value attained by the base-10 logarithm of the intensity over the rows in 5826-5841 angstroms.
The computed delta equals 1.11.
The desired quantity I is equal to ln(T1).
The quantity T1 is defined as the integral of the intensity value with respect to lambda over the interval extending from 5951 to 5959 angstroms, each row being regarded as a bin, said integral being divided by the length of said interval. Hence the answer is 2.47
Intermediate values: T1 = 11.8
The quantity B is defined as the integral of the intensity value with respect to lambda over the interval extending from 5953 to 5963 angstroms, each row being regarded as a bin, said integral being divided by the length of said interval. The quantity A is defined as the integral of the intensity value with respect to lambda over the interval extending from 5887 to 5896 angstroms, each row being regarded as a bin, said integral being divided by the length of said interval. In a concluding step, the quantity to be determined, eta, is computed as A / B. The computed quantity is 0.91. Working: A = 10.7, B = 11.8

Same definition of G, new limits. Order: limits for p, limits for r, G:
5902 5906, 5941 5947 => 5.97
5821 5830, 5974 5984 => 6.18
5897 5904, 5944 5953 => 5.85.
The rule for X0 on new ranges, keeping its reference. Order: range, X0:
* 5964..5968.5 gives 0.17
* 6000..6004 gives 0.05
